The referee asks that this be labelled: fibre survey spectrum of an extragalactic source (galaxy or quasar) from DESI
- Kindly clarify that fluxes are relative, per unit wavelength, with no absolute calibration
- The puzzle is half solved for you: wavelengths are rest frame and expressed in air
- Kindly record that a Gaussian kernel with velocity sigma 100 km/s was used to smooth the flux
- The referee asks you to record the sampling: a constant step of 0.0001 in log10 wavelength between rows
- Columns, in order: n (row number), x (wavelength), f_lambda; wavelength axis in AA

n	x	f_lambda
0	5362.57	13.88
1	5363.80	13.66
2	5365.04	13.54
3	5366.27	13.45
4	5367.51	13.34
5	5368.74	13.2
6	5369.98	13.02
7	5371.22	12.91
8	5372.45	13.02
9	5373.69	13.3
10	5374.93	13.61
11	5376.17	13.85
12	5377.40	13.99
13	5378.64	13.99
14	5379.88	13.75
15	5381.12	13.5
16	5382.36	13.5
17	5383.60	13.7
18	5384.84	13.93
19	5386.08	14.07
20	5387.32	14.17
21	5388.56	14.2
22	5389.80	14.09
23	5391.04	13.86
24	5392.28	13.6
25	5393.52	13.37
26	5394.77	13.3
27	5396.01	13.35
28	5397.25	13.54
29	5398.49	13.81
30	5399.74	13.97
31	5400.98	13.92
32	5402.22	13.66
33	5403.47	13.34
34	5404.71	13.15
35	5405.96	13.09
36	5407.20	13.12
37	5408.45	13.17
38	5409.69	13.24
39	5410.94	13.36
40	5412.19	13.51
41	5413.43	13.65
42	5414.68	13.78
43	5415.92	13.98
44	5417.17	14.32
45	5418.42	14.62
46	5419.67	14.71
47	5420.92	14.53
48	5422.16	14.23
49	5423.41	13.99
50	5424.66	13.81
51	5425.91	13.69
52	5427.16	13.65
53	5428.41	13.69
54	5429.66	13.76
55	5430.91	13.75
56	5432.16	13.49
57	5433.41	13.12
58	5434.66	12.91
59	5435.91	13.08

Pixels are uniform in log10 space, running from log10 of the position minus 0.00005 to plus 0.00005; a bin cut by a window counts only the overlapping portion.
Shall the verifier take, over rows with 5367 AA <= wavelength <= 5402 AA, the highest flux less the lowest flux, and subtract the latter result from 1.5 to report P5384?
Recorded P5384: 0.21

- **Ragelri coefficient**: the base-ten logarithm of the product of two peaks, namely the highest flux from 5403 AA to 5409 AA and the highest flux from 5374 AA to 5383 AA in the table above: 2.27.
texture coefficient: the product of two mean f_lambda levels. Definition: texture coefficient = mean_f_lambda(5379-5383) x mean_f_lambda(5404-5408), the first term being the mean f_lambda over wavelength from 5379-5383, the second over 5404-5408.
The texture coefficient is 178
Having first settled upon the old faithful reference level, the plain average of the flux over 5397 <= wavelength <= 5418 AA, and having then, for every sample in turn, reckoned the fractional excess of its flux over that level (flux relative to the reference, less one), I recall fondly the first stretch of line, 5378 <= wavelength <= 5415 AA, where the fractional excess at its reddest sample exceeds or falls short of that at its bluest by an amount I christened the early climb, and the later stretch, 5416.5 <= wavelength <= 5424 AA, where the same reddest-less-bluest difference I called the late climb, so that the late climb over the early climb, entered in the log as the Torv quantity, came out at 1.57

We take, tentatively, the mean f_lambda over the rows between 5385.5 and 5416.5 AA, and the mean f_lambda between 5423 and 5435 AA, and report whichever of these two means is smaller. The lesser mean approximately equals 13.6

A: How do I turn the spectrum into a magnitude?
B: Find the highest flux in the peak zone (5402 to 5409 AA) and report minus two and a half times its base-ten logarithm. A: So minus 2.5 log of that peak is -2.84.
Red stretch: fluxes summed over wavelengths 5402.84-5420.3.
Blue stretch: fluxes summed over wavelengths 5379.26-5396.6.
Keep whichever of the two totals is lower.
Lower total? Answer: 191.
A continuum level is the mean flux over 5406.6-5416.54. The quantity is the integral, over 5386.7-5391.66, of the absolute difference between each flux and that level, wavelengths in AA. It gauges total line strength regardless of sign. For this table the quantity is 3.0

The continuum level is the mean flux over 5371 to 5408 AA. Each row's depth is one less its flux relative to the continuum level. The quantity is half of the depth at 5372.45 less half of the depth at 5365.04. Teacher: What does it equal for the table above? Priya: 0.019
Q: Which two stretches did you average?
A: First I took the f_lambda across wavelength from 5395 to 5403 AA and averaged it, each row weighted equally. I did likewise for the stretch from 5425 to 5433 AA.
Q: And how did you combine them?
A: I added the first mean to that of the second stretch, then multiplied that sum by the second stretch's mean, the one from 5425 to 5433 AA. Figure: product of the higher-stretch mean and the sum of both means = 374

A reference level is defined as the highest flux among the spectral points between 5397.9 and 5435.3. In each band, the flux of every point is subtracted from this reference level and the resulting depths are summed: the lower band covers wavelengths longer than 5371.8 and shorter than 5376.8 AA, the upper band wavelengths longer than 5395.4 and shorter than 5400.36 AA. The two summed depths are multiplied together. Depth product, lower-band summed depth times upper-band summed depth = 21.1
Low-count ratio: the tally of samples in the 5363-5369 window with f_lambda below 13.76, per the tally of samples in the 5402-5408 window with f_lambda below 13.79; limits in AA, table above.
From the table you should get 1.0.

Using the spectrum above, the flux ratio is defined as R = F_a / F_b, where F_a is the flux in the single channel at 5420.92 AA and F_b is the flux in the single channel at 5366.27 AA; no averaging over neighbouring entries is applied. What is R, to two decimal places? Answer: 1.08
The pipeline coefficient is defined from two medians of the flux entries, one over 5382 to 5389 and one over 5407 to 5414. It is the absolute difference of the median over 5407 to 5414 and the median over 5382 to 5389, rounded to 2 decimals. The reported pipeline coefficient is 0.70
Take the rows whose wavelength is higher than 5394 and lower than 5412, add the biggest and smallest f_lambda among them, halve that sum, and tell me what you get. 13.5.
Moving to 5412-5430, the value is 14.1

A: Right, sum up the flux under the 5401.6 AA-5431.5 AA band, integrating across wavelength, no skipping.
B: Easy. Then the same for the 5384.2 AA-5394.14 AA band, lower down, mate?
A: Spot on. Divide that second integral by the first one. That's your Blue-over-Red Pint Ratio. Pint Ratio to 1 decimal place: 0.3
